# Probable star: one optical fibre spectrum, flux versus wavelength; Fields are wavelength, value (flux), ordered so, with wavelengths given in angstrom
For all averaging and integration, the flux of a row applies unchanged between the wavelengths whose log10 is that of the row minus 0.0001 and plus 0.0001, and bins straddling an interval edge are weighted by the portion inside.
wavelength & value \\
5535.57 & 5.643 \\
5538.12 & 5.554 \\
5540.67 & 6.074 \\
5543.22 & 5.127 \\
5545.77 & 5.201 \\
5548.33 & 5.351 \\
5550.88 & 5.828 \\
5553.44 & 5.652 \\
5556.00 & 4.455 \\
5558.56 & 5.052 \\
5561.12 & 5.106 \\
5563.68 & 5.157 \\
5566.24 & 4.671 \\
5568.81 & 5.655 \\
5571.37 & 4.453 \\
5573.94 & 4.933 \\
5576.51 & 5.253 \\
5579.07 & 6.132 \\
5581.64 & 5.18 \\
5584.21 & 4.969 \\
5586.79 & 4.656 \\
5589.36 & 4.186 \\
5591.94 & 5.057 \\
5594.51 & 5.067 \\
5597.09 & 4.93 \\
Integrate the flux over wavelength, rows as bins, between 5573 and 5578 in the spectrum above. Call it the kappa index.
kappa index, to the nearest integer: 26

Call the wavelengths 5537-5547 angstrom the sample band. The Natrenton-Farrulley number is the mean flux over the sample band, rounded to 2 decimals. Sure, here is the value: 5.49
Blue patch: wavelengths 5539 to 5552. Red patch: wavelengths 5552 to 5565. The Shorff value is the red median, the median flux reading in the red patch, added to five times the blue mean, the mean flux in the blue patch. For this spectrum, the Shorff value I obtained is 32.7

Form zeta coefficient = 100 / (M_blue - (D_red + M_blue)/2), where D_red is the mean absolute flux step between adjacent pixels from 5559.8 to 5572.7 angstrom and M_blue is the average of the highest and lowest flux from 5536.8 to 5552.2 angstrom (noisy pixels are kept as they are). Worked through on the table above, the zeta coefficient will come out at 40.7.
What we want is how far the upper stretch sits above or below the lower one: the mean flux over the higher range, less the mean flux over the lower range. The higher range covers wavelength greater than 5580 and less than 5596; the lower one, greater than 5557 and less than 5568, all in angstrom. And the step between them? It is -0.1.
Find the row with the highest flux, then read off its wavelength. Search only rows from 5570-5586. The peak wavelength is 5579.07 angstrom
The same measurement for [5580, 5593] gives 5581.64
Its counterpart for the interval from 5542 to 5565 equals 5550.88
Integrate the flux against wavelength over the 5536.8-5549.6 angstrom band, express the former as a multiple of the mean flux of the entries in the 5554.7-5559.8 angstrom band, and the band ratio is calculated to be 14.7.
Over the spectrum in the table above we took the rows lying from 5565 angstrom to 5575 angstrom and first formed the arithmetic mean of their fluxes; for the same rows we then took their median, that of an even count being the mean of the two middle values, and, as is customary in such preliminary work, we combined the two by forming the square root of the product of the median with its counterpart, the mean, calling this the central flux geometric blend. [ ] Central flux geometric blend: 4.86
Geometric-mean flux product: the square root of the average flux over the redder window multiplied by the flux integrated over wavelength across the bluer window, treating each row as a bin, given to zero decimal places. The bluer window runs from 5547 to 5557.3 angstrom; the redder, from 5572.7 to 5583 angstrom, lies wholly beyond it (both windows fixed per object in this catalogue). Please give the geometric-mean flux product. 17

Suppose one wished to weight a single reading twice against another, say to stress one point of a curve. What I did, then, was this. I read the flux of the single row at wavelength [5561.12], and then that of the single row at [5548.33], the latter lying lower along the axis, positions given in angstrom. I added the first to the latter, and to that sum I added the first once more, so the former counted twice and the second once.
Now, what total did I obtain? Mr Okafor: 15.6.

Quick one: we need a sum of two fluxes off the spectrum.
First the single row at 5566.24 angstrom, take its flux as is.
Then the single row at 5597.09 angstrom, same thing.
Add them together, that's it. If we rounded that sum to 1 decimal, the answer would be 9.6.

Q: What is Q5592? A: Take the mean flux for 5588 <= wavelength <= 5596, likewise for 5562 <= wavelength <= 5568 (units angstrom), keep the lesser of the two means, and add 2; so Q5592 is 6.77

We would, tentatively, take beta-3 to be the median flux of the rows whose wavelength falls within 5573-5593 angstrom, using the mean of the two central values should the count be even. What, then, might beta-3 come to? 5.01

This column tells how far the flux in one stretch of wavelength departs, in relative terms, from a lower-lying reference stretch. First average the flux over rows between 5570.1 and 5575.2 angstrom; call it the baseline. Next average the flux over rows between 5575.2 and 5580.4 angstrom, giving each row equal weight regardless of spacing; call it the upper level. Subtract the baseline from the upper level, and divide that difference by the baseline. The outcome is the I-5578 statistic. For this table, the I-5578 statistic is 0.21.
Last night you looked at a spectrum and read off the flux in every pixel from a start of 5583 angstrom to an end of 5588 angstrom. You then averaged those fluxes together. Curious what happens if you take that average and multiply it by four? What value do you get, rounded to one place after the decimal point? 19.2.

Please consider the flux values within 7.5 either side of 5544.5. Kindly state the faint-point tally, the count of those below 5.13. 1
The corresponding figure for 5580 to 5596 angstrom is 5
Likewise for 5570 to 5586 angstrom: 3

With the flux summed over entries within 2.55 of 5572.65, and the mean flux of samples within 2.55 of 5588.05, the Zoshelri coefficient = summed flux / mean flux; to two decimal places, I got 2.12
